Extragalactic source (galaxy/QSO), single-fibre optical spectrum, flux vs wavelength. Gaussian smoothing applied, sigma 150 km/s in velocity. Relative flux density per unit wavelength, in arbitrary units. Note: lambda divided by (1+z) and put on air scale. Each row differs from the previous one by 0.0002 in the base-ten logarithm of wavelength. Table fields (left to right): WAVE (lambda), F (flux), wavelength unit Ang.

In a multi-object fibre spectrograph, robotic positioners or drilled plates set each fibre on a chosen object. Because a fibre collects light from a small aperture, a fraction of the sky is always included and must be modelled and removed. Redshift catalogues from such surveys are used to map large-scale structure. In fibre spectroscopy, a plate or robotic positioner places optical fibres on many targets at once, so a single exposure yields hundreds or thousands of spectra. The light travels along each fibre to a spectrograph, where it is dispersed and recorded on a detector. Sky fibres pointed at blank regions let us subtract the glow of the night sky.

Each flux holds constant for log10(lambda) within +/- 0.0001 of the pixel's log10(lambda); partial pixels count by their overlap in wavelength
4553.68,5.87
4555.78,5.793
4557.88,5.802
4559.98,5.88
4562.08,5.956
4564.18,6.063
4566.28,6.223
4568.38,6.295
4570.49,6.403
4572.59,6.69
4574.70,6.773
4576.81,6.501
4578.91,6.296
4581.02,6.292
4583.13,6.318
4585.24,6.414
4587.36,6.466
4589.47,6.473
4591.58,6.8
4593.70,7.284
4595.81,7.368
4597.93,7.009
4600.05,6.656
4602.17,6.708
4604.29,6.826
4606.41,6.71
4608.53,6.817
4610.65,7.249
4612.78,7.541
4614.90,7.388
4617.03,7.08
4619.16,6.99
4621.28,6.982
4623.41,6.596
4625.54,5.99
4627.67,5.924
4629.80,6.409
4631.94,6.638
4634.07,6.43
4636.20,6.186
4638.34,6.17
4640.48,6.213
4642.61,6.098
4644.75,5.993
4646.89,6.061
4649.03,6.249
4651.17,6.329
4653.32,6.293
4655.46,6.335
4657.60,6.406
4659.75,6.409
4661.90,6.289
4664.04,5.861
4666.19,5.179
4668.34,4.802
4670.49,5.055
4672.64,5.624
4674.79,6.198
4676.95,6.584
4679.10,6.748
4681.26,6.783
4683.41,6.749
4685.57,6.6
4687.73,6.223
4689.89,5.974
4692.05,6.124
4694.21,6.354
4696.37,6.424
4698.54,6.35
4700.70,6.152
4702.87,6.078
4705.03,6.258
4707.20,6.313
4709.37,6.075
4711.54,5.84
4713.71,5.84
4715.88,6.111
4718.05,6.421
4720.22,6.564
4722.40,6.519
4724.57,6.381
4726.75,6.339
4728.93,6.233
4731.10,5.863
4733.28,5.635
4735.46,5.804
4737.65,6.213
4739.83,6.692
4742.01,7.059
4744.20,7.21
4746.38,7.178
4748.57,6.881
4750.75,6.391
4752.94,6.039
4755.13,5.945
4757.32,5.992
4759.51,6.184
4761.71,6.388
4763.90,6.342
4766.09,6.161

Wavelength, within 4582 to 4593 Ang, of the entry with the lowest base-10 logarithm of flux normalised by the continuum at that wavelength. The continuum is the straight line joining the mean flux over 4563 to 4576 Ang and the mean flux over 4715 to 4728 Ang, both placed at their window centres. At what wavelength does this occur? 4583.13 Ang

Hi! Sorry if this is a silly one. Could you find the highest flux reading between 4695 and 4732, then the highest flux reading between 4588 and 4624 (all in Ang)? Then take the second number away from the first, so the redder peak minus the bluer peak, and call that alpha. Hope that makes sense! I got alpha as -1.0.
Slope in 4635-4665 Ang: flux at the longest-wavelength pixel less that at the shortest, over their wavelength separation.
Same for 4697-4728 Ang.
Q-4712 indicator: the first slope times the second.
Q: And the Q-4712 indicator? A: 0.0000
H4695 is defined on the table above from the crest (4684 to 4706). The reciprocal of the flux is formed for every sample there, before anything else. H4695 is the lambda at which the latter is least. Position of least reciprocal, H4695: 4685.57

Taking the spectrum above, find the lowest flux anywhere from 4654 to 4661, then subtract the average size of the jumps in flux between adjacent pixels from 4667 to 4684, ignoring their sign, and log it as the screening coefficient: 6.0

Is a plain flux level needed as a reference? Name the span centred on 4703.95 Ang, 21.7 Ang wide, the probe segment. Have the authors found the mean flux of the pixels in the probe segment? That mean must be 6.17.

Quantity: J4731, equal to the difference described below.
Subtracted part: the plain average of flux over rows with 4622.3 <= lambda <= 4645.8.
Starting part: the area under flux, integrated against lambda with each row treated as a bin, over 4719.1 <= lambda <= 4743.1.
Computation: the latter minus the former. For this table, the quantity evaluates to 145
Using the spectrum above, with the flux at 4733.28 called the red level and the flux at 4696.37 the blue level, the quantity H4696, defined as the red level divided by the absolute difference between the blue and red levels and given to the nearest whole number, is 7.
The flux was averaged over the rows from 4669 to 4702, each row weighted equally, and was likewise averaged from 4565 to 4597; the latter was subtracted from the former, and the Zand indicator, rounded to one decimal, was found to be -0.3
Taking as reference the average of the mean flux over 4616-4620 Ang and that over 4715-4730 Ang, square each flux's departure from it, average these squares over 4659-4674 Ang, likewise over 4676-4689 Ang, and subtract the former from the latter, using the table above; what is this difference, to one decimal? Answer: -1.5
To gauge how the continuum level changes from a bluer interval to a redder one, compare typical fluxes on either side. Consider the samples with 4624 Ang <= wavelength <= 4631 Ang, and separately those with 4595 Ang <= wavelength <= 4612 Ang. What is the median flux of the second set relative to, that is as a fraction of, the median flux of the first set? 1.14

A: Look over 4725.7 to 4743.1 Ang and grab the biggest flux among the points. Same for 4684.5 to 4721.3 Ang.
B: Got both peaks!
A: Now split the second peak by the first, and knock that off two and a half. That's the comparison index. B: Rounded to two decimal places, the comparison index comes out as 1.57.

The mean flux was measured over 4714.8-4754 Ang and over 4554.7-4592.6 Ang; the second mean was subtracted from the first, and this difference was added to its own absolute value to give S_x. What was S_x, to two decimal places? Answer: 0.23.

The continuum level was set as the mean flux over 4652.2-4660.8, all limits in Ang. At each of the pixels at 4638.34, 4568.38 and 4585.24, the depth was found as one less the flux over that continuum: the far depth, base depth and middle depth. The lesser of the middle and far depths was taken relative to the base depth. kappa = -1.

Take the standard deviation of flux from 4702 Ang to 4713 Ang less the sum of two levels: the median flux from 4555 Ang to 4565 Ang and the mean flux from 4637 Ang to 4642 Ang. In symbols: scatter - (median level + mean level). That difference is -11.9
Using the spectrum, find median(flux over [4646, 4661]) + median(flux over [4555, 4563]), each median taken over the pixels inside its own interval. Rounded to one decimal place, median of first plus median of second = 12.2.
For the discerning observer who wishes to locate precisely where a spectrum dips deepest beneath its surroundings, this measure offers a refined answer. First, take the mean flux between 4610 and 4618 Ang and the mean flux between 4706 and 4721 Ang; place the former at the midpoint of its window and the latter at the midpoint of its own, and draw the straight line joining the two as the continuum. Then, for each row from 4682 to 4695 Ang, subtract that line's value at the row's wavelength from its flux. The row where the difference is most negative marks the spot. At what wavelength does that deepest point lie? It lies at 4689.89 Ang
